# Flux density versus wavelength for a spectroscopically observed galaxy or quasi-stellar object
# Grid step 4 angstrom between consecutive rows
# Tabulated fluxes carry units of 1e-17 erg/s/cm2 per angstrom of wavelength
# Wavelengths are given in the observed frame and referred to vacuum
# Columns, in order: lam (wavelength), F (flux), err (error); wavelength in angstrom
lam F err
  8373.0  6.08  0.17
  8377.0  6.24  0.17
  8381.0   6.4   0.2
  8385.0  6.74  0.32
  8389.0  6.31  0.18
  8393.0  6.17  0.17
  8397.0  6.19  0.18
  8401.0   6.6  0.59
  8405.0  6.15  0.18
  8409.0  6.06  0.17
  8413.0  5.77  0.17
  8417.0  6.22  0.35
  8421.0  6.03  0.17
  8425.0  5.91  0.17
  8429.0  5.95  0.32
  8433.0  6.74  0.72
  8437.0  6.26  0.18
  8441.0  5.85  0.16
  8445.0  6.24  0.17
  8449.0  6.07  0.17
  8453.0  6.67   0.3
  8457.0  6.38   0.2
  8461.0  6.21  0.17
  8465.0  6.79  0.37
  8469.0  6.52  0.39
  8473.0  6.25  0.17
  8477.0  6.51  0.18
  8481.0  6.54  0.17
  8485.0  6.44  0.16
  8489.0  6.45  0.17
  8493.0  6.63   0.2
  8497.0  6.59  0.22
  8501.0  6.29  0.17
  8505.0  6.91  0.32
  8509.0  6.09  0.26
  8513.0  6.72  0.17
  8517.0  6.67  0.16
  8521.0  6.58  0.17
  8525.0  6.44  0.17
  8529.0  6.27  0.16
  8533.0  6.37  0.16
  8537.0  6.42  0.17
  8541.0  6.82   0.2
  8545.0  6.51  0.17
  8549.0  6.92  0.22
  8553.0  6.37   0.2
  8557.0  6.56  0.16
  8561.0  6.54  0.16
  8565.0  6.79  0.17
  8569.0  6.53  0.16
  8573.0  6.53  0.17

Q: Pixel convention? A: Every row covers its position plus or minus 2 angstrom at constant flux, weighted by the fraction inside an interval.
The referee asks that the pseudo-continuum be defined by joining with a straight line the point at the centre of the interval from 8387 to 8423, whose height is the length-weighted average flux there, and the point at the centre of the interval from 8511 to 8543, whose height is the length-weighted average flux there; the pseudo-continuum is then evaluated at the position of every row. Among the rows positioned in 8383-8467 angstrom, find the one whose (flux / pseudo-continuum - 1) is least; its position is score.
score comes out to 8413.0 angstrom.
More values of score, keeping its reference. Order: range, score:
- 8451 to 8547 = 8509.0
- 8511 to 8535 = 8529.0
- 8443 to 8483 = 8449.0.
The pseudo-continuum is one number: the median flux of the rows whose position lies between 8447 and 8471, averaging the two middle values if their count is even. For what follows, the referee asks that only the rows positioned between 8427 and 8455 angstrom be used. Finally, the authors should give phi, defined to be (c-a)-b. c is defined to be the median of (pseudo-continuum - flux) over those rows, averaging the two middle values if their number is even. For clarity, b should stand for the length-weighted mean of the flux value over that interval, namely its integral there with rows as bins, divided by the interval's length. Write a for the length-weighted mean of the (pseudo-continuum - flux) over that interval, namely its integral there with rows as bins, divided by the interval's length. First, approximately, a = 0.20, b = 6.25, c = 0.21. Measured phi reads -6.24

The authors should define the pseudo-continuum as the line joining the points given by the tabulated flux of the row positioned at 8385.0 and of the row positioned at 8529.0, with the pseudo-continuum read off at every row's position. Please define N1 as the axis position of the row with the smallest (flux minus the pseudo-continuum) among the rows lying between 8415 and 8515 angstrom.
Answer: 8441.0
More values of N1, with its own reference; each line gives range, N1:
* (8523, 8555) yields 8529.0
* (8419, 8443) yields 8441.0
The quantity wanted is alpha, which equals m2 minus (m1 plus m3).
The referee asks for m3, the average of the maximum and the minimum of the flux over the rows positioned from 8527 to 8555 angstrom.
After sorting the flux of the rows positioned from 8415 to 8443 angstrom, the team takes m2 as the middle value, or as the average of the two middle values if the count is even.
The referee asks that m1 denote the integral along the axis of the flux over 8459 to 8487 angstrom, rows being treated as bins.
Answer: -181.6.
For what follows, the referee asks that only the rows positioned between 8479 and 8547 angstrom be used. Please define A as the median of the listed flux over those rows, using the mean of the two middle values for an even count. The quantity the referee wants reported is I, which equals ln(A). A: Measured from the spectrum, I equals 1.873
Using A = 6.51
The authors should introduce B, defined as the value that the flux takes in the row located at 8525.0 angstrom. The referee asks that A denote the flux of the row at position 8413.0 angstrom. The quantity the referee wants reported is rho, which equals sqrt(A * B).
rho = 6.10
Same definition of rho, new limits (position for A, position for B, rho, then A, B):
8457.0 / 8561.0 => 6.46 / 6.38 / 6.54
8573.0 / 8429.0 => 6.23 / 6.53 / 5.95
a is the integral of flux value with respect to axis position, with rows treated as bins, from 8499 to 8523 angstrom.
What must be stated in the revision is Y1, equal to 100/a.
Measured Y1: 0.637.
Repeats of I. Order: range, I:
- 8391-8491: 1.831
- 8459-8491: 1.869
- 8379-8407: 1.842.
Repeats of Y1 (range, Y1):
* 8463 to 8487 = 0.640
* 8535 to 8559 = 0.631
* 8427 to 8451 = 0.674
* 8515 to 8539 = 0.645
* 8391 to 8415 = 0.677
